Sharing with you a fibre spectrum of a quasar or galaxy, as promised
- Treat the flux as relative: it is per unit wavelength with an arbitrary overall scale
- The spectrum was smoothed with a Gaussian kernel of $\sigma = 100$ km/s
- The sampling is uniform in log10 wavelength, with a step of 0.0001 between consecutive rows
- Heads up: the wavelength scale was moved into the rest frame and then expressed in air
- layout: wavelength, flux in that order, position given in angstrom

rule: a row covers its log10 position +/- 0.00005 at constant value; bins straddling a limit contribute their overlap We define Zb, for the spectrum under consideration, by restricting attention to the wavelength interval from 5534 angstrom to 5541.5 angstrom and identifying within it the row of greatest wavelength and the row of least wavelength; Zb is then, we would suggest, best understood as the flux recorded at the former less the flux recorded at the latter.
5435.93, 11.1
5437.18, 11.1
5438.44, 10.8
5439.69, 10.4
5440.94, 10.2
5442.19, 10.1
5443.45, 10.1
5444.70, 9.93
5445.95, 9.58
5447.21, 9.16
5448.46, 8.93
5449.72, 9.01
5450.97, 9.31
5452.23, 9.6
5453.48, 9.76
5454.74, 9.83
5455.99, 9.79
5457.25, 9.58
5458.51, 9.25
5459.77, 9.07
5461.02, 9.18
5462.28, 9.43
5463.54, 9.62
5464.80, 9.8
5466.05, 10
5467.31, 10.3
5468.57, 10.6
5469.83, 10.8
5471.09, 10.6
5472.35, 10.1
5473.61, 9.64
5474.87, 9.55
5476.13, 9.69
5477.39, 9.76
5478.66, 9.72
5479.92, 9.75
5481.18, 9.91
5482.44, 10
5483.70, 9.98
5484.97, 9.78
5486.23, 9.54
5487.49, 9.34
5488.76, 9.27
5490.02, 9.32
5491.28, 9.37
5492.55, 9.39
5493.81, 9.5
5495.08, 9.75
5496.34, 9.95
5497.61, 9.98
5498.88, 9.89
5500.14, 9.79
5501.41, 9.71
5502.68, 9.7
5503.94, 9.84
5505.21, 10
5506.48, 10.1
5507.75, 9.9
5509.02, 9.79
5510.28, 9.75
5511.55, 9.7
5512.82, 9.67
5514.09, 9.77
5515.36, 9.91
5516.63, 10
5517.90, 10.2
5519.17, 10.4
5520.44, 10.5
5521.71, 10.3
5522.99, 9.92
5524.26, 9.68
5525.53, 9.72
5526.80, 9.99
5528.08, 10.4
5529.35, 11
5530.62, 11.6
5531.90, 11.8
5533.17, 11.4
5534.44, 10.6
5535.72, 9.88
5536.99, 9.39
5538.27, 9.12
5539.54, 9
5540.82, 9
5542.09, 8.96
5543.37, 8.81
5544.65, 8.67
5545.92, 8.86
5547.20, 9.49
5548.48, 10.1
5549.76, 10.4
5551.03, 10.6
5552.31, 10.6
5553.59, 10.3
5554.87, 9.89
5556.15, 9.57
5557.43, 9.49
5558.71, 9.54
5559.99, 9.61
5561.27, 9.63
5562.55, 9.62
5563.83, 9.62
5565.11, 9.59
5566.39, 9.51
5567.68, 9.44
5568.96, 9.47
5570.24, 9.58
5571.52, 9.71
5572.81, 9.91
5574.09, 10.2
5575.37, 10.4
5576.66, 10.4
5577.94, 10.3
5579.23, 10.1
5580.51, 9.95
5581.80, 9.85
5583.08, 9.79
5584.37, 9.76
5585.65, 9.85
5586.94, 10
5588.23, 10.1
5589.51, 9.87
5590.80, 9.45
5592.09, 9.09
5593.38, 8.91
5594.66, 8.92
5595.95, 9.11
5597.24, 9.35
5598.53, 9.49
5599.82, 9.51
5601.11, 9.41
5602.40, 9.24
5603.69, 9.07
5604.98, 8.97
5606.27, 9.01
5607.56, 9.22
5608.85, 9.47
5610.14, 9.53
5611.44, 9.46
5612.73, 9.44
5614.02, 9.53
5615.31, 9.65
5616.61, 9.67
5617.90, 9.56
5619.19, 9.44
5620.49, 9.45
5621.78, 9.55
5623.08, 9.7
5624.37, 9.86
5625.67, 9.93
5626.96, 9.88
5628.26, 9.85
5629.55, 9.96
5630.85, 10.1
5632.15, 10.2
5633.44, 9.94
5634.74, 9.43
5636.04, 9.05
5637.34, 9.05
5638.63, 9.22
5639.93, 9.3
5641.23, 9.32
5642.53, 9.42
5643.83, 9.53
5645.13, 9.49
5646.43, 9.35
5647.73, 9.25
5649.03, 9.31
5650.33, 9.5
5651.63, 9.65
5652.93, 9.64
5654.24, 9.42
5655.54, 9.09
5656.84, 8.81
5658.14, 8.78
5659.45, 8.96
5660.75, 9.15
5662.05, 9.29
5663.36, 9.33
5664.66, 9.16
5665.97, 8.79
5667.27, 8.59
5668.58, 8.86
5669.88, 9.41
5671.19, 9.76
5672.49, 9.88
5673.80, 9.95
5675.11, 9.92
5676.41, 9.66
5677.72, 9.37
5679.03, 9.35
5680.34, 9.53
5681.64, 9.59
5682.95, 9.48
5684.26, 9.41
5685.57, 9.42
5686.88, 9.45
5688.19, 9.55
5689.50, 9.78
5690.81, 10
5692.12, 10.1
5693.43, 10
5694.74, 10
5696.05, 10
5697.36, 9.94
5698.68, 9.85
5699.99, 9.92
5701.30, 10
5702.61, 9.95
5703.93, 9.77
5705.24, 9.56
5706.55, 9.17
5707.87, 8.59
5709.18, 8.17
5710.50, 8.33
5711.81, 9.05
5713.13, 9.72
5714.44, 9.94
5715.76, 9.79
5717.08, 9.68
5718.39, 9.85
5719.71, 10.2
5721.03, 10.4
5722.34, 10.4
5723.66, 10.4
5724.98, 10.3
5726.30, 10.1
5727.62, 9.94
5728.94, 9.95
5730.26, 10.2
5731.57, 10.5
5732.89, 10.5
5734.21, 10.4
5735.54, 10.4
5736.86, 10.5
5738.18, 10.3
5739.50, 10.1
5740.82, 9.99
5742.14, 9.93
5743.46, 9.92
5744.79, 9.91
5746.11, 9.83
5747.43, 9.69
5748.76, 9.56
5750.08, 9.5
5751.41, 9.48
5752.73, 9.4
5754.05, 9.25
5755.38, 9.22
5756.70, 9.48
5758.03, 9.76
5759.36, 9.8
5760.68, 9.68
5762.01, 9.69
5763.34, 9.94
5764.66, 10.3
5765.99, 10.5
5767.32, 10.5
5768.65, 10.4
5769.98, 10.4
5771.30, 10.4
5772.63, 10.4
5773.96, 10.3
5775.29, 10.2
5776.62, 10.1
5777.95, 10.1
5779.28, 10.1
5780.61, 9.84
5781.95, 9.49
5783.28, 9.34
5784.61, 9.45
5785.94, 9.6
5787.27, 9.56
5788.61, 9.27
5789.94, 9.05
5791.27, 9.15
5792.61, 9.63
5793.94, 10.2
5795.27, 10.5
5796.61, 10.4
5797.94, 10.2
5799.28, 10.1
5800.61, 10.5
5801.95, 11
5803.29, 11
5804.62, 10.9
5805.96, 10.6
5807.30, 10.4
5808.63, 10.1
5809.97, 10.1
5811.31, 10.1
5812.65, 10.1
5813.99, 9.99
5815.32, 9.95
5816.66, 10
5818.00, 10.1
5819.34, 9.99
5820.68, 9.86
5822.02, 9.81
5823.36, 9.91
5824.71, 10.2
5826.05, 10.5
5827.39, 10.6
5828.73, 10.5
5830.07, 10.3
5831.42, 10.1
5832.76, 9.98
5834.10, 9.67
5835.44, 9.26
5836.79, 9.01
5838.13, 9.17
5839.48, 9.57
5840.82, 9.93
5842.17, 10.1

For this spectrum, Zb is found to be -1.6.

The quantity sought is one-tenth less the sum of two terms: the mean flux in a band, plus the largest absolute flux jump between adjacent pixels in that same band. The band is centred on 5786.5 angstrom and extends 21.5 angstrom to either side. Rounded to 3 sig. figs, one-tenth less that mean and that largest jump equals -10.6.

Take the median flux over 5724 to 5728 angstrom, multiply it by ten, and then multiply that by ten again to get 1010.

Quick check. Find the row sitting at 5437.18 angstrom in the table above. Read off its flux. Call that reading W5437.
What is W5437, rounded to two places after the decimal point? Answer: 11.10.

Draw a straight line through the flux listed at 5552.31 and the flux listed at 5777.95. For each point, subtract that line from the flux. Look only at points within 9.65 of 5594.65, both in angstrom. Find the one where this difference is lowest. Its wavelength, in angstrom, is 5593.38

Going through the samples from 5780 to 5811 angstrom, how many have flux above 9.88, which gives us 13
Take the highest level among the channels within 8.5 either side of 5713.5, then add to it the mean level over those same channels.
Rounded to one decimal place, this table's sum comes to 19.8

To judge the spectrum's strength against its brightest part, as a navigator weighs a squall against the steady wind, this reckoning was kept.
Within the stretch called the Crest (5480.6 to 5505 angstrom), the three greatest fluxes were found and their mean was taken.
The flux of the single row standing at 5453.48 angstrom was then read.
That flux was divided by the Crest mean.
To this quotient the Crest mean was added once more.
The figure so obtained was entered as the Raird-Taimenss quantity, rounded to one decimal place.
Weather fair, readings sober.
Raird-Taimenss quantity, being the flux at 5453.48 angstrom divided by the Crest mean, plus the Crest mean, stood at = 11.0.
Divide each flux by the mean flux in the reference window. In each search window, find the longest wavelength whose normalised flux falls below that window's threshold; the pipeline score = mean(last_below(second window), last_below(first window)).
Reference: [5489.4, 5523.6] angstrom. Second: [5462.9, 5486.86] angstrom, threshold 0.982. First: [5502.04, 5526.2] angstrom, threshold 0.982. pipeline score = 5499.5 angstrom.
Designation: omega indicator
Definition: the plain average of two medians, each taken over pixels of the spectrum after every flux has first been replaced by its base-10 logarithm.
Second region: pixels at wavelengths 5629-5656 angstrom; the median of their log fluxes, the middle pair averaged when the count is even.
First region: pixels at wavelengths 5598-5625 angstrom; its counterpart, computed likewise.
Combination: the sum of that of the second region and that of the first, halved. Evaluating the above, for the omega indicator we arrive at 0.975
